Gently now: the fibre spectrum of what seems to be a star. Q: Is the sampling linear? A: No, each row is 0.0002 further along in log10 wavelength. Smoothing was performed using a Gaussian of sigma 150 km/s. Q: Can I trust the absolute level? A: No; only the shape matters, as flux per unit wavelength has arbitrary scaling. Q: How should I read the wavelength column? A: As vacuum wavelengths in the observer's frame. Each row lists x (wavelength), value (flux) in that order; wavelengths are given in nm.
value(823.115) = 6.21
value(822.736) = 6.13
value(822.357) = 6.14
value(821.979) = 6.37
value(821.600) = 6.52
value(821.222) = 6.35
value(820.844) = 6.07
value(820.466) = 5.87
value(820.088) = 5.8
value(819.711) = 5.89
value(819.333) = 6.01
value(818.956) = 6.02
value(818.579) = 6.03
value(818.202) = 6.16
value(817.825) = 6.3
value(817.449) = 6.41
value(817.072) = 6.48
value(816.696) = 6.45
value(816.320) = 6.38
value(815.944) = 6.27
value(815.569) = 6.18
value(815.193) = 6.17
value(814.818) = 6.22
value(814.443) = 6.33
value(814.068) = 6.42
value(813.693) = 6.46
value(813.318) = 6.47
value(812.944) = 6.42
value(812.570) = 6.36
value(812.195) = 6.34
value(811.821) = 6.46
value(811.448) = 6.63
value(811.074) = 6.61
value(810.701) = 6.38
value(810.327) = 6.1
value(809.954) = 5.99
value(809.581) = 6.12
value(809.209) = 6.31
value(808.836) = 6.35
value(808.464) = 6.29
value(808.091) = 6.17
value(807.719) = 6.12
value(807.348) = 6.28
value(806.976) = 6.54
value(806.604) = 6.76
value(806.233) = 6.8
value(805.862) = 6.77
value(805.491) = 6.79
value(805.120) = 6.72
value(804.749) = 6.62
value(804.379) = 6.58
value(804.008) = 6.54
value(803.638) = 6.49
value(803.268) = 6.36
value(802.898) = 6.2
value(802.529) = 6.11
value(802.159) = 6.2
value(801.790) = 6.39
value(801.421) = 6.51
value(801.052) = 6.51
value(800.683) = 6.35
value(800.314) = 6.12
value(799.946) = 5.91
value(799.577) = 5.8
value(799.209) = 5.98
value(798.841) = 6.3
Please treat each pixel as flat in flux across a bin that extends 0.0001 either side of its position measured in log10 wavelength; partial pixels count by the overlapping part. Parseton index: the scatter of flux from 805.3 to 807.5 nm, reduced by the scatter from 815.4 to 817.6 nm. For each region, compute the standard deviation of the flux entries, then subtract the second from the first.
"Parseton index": 0.09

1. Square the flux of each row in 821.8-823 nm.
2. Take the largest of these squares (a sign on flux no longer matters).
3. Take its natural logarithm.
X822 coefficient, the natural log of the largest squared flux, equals 3.70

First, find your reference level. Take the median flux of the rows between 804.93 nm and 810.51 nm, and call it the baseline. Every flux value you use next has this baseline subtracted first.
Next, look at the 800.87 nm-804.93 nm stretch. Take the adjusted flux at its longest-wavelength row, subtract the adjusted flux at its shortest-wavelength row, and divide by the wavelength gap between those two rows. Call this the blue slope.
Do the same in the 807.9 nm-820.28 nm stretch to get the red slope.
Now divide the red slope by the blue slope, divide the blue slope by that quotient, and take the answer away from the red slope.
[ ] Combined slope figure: 0.00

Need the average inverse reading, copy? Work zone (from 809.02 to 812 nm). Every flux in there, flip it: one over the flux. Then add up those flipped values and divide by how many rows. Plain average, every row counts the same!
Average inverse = 0.158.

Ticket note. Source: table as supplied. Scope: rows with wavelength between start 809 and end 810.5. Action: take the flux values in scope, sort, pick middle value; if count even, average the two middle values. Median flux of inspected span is 6.1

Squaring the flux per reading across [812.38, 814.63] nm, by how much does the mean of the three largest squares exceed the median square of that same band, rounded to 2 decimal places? 0.39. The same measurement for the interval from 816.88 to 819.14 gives 2.11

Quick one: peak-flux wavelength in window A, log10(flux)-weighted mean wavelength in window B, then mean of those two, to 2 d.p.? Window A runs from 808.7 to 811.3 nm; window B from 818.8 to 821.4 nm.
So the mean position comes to 815.58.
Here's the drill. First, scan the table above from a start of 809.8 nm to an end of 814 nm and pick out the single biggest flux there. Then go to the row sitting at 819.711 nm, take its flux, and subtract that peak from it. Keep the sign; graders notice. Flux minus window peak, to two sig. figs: -0.74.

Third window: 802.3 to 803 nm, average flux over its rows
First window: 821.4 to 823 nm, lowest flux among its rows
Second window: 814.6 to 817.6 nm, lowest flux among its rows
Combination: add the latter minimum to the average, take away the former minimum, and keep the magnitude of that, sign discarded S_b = 6.19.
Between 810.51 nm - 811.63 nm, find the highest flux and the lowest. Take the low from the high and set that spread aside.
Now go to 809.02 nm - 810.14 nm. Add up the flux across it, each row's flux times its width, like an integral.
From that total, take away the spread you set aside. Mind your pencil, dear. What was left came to 6.6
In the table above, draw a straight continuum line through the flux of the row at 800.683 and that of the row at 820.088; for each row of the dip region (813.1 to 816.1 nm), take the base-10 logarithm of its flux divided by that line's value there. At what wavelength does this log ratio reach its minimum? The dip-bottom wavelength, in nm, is 815.193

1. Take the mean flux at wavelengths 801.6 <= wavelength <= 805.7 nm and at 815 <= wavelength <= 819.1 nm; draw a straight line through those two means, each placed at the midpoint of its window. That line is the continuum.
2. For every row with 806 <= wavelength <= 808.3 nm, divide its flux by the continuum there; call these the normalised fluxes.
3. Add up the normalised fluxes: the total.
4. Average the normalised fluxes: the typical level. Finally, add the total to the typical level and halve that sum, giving 3.52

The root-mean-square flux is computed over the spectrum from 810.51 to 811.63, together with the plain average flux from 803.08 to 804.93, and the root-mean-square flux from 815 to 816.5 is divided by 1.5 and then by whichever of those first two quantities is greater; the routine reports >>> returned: 0.637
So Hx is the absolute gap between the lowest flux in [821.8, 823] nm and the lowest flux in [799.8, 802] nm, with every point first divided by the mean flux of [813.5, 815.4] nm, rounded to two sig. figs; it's 0.035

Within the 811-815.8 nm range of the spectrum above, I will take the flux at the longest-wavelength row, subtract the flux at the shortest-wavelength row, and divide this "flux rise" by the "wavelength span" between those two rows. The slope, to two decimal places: -0.10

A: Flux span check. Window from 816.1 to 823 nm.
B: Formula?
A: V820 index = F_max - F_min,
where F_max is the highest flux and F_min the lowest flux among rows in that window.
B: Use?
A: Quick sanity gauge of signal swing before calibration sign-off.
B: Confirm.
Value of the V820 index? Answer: 0.72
